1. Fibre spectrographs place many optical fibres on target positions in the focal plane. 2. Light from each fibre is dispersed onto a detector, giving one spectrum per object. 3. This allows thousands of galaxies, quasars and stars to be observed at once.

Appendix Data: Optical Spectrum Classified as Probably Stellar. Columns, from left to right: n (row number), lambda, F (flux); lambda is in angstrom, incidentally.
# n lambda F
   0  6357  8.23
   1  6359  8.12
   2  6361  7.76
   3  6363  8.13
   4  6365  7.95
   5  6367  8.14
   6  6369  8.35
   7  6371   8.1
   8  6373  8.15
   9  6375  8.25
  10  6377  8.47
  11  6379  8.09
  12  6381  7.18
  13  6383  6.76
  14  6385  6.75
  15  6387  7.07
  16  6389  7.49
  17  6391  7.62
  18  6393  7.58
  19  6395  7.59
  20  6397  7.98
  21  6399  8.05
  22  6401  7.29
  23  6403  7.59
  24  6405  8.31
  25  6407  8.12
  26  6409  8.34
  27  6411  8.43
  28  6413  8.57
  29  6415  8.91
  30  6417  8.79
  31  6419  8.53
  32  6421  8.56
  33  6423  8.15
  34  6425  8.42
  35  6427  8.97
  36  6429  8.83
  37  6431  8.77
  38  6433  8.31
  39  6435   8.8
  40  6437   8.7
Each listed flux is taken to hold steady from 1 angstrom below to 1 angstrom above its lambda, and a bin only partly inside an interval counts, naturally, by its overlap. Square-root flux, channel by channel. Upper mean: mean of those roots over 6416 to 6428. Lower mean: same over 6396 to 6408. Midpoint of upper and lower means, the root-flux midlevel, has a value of 2.87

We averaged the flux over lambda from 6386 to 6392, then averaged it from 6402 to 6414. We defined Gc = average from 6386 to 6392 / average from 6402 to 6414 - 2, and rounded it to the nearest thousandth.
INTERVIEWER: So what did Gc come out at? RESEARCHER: -1.101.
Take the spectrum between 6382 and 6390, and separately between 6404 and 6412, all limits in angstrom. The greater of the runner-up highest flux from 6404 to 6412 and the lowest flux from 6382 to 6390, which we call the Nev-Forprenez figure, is 8.34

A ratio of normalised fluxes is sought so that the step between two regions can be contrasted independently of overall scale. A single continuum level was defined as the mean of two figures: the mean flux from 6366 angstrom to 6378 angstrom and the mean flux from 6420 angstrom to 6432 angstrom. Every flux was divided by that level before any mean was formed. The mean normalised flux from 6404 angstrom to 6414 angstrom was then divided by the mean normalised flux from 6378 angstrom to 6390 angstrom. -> 1.157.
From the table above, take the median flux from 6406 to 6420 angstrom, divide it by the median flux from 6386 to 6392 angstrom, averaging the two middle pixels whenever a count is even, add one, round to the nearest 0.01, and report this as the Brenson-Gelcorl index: 2.14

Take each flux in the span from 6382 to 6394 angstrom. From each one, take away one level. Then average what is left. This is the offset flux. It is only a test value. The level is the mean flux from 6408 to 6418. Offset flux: -1.40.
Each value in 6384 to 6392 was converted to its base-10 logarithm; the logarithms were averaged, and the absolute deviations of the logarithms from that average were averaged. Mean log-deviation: 0.019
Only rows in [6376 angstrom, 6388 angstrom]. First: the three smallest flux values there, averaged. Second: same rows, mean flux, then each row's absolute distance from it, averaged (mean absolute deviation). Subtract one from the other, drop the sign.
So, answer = 6.26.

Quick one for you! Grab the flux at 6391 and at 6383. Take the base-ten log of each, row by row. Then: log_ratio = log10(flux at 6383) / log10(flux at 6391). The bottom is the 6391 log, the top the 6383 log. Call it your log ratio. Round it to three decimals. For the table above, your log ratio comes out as 0.941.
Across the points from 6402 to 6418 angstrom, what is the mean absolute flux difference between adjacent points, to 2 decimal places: 0.26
